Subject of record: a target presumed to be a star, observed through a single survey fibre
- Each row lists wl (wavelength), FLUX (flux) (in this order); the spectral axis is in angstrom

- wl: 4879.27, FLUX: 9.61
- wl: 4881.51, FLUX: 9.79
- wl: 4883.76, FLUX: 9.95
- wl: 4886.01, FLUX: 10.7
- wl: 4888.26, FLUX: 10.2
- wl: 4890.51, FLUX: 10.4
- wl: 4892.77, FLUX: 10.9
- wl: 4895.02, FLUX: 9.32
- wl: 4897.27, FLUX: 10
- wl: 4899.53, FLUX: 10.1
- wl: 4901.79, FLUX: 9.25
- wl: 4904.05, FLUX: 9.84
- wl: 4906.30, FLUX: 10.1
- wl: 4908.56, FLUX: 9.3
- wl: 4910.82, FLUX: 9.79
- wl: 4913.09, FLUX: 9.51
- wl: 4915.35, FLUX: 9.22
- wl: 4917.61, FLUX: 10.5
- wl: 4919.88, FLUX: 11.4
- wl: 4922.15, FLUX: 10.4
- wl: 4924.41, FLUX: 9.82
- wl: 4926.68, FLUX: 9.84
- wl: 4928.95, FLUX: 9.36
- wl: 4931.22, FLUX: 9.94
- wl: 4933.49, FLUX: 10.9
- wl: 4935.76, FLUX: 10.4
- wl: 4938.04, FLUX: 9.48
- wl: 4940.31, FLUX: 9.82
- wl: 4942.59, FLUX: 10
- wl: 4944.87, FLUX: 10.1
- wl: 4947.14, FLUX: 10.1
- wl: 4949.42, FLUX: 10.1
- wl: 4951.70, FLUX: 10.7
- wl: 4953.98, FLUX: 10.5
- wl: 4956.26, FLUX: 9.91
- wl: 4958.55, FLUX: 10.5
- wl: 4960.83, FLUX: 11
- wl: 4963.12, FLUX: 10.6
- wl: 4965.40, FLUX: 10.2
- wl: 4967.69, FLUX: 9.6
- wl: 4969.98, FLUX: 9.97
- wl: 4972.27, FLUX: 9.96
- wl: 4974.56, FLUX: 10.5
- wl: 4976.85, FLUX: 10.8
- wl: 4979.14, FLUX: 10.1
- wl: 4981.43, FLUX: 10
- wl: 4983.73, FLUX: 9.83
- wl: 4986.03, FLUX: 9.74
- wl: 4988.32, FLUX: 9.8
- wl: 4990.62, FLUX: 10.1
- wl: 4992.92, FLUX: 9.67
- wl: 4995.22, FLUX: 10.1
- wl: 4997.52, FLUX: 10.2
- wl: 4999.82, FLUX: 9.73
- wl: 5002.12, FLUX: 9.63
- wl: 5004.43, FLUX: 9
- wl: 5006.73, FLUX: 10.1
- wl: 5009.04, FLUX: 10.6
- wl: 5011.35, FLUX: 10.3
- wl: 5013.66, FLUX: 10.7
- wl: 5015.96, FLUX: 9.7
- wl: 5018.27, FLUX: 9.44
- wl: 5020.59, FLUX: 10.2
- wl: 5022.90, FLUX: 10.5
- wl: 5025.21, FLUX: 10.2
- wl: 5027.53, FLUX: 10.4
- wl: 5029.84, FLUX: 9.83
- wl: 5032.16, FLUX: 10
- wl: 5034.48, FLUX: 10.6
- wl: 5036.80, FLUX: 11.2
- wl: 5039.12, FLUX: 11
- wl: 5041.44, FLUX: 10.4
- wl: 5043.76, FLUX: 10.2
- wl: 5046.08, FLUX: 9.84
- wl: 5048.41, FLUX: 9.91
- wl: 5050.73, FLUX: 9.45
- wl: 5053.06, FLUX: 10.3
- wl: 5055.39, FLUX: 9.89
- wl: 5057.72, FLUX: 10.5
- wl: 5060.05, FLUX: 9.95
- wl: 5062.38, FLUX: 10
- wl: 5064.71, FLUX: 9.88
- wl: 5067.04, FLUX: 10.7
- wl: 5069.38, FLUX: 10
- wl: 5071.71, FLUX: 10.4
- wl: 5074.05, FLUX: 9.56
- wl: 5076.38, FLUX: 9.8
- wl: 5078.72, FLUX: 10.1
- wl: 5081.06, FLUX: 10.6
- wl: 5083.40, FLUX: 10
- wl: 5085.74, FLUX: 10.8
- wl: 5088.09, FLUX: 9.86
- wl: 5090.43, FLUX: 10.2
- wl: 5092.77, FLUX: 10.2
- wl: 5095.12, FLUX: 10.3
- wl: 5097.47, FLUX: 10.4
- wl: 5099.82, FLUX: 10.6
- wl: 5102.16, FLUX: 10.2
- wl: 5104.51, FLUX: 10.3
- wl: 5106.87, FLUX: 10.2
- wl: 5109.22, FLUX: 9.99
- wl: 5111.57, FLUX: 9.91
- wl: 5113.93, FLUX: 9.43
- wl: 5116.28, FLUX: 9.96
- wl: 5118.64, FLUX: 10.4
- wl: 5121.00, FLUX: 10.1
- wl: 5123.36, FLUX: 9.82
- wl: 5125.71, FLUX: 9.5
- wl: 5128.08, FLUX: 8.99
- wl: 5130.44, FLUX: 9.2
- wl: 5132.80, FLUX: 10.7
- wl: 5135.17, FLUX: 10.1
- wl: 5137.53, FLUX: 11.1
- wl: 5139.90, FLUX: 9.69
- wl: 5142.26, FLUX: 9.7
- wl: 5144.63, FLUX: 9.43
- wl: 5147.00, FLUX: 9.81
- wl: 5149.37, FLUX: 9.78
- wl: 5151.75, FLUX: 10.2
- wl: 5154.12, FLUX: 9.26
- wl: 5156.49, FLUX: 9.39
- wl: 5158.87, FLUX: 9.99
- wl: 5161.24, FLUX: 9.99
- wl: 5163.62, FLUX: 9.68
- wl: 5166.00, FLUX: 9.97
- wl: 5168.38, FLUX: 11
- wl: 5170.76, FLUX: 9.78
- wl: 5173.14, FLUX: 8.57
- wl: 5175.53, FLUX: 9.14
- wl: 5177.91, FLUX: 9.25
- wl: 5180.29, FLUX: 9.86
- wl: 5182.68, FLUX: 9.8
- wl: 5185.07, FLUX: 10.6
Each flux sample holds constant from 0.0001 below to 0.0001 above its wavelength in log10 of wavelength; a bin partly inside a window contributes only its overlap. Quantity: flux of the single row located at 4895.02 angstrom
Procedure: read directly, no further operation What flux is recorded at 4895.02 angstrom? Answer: 9.32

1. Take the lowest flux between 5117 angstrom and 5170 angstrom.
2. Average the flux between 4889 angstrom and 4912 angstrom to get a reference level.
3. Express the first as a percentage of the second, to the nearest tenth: 90.8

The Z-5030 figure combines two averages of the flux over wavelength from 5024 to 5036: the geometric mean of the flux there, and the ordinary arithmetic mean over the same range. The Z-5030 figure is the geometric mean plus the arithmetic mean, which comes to 20.4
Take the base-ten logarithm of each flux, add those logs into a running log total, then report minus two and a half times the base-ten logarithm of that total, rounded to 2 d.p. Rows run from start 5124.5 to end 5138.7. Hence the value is -1.94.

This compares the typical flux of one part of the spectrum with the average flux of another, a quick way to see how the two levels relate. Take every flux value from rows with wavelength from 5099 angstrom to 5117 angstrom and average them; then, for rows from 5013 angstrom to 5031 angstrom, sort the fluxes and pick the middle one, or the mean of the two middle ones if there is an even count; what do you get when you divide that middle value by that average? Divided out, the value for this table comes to 1.01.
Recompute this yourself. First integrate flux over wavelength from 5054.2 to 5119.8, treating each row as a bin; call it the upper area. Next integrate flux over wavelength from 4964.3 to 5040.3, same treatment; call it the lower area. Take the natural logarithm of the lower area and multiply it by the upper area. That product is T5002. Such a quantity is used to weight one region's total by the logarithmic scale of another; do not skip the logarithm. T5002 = 4423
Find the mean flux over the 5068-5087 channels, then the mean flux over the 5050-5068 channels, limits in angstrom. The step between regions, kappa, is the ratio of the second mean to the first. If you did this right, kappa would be 0.993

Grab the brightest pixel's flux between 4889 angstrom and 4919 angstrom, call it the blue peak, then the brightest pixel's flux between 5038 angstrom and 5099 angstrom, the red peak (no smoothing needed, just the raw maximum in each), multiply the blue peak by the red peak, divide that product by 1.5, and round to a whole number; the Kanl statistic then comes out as 80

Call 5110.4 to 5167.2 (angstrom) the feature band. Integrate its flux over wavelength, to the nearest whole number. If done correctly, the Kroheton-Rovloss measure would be 559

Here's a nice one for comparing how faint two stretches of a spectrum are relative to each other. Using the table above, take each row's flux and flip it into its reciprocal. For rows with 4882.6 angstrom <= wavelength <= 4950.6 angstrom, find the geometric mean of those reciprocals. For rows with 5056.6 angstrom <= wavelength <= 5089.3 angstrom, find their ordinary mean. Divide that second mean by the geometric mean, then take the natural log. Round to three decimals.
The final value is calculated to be -0.013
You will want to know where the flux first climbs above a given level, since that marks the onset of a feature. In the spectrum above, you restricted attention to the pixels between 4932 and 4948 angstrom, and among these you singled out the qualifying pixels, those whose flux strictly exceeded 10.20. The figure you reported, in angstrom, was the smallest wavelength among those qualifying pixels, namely 4933.49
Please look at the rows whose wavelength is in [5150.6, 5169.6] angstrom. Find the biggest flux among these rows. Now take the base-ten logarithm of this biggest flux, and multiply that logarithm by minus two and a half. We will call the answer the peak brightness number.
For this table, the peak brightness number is -2.60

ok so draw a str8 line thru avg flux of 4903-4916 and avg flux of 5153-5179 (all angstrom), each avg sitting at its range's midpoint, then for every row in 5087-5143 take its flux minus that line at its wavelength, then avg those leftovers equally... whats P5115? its 0.40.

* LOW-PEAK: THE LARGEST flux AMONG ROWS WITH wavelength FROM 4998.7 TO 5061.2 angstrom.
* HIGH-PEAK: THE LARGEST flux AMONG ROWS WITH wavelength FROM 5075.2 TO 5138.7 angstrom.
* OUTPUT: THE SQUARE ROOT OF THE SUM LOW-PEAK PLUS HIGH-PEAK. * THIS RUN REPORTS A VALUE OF 4.722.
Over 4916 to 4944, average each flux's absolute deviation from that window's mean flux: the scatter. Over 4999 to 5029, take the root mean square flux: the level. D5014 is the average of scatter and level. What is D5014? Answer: 5.26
